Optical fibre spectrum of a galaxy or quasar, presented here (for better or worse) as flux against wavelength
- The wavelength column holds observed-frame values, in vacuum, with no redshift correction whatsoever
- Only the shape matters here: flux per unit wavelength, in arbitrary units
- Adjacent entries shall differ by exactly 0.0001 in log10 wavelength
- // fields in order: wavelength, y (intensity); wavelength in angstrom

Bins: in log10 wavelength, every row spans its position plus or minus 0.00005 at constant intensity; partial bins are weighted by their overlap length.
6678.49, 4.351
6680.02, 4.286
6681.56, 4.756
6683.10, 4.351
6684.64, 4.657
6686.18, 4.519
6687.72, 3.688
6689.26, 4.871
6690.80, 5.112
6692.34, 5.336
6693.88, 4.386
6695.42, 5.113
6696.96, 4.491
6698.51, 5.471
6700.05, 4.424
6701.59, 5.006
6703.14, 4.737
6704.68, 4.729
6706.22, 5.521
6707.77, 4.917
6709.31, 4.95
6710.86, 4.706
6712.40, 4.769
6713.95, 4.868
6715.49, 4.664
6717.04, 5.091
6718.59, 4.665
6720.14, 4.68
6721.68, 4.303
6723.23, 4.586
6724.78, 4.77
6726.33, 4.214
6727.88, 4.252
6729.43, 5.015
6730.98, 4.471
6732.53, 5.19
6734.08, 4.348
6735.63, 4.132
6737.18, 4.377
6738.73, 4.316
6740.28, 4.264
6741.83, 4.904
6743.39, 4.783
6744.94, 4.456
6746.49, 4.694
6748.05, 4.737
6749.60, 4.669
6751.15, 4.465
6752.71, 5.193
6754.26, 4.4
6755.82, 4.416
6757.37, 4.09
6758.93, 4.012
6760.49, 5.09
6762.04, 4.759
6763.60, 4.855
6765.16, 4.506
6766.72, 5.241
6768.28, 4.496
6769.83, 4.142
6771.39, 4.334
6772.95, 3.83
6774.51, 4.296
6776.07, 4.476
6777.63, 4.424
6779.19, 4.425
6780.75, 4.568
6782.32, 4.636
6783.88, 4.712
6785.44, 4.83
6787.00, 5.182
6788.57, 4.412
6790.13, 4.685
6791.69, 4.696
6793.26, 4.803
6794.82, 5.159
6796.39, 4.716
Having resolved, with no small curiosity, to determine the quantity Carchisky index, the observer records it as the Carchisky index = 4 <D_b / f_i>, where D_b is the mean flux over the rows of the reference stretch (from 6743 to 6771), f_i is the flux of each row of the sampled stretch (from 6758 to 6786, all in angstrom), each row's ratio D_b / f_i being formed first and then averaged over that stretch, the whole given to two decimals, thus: 4.09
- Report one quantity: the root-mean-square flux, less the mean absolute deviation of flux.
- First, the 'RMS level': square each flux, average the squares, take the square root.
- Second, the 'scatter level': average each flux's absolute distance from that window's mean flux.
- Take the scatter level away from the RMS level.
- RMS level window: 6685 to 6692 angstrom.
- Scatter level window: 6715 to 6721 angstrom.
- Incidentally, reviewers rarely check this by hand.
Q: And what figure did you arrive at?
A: 4.4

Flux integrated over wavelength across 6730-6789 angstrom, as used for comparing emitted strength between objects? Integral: 269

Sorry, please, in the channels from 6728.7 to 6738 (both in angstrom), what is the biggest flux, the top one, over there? 5.19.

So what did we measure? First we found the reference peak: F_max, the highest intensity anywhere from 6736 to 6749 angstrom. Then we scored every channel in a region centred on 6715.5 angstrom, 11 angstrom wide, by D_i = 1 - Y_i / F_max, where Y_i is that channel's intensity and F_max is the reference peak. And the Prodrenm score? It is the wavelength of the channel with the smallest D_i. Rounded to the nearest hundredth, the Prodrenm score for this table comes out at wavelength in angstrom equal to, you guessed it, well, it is 6717.04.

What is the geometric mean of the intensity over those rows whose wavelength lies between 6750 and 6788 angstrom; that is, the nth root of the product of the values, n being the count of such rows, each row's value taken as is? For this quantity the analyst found 4.54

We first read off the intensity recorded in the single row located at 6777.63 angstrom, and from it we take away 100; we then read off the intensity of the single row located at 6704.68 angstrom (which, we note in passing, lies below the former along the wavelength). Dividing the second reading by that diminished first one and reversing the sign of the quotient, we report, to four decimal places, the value 0.0495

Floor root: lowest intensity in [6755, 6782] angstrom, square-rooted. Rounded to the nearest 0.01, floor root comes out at 1.96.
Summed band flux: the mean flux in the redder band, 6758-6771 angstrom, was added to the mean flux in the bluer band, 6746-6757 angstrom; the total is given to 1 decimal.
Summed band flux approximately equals 9.3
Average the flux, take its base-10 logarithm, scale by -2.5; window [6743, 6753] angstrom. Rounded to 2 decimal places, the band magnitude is -1.68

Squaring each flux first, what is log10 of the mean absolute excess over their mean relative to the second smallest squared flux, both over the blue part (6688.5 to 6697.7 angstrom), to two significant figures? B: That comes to -0.84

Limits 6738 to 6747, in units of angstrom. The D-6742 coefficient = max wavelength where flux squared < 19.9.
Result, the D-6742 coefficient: 6744.94 angstrom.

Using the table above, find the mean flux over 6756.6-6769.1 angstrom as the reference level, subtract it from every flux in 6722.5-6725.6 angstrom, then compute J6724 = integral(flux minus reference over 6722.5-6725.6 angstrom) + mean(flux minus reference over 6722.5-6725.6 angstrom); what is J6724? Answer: 0.2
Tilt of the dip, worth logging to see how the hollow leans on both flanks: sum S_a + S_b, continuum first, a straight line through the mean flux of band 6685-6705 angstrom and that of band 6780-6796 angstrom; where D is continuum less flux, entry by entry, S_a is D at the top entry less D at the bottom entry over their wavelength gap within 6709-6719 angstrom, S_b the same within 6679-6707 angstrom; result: -0.016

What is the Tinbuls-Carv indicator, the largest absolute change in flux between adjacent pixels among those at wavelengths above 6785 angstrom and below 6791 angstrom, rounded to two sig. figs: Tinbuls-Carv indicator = 0.77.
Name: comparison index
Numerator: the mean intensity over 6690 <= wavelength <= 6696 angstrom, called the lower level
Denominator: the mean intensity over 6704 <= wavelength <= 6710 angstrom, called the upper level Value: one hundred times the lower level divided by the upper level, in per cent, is 99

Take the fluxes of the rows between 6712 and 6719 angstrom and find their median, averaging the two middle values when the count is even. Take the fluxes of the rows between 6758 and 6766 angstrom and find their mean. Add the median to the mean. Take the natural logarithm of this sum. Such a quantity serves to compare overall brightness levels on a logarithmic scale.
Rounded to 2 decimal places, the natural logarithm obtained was 2.24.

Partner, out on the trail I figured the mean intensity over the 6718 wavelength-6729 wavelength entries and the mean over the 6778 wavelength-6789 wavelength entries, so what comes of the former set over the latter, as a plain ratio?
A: 0.96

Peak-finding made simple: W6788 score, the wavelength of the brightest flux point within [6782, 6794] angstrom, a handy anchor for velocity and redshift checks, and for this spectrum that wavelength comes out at 6787.00 angstrom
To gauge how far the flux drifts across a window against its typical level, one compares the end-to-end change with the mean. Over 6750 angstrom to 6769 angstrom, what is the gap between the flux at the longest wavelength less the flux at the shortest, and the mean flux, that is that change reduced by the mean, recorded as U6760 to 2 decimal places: -4.60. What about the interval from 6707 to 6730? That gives -4.60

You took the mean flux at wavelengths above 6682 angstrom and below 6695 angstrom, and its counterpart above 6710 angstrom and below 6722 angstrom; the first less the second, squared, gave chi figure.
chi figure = 0.011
